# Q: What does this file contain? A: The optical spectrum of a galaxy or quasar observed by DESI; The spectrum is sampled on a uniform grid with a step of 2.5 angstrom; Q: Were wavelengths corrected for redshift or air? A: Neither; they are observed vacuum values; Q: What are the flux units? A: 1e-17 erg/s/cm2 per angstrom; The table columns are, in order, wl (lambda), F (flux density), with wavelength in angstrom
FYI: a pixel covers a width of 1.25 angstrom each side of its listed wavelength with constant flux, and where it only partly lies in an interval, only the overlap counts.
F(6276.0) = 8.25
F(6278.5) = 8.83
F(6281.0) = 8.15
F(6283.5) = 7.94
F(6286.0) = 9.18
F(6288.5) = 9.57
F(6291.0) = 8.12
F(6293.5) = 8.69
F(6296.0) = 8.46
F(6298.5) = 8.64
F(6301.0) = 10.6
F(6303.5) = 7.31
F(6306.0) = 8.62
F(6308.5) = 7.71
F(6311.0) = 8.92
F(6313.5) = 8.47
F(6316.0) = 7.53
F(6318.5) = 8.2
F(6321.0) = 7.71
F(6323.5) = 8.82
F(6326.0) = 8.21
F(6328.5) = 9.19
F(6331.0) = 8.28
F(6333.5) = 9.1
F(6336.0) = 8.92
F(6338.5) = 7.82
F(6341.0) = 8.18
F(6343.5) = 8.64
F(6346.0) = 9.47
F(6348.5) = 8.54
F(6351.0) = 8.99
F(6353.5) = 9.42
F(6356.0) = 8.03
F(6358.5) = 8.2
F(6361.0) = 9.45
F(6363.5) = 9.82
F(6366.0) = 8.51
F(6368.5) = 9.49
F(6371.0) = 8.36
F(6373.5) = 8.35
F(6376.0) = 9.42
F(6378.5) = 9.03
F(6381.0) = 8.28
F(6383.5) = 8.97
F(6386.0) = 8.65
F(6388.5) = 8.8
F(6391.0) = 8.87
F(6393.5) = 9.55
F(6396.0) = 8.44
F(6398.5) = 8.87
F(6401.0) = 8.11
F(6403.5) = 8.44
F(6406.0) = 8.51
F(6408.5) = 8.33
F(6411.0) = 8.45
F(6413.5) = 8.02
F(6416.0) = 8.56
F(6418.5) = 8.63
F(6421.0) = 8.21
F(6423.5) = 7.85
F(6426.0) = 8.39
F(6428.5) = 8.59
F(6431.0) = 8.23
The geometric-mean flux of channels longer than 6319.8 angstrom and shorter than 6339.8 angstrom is 8.5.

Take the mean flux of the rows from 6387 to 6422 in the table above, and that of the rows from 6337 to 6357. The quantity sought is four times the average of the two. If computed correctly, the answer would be 34.4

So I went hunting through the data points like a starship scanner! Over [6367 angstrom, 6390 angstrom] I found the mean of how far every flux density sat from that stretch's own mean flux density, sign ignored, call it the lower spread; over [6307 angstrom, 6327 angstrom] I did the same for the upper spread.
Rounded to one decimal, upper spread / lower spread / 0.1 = 11.2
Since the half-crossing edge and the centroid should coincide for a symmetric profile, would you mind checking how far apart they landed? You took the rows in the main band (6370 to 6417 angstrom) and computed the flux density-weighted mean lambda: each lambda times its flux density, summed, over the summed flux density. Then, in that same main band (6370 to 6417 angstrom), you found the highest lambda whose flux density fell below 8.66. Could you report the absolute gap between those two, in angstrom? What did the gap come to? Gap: 22.7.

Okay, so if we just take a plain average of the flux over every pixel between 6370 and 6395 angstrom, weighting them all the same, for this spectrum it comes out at 8.8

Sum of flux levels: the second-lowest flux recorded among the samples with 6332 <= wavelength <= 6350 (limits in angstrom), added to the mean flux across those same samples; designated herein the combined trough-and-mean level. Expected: 16.8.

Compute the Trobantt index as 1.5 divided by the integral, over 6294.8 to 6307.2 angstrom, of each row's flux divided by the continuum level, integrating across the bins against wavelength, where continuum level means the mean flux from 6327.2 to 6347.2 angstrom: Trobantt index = 0.12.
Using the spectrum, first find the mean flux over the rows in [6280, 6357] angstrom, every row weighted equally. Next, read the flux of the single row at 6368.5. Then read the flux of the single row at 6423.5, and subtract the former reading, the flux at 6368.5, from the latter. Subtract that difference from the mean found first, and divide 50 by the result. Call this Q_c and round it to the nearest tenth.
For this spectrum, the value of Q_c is 4.9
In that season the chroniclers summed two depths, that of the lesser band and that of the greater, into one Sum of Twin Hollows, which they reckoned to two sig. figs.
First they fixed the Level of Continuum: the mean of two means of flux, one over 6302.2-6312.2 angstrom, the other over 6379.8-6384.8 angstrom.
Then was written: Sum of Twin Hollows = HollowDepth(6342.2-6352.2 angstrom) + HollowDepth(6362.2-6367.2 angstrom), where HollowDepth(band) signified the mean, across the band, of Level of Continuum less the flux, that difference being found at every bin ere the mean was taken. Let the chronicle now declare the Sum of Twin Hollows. -1.3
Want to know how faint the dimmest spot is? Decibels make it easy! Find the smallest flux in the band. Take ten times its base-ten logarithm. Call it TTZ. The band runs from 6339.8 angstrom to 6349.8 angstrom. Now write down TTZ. 9.13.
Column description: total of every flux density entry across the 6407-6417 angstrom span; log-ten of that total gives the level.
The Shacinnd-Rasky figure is 1.52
